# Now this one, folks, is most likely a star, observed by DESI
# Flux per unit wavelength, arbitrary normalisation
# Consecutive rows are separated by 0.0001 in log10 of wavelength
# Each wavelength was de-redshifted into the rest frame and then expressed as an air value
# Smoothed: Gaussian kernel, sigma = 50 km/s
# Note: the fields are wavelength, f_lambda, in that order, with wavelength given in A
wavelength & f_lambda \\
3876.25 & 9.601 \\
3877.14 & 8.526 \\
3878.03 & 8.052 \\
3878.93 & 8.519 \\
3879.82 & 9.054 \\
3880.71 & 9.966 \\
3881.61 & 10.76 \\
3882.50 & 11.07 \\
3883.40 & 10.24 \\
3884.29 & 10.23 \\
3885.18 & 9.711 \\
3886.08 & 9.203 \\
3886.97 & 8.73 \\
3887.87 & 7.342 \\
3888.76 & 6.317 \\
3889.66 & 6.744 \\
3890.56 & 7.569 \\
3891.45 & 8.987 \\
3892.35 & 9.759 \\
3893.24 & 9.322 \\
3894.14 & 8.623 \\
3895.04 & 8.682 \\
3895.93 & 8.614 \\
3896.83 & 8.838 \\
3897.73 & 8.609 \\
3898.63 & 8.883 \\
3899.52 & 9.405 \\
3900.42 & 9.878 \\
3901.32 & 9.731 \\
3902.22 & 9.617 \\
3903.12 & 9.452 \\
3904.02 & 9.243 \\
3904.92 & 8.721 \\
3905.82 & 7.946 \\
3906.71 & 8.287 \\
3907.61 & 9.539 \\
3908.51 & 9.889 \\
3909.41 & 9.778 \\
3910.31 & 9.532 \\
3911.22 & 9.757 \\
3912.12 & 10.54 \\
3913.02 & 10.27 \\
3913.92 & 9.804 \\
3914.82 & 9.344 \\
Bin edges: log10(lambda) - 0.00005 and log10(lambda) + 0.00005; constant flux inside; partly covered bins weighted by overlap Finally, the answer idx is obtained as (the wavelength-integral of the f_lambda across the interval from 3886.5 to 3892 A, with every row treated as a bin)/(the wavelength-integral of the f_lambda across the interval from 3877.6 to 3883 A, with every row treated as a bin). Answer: 0.82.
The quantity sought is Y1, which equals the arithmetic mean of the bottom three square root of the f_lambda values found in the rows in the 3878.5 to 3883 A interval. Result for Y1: 3.03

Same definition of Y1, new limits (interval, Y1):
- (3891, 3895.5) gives 2.96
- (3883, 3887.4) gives 3.03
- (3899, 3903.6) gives 3.08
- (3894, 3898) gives 2.94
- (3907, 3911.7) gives 3.10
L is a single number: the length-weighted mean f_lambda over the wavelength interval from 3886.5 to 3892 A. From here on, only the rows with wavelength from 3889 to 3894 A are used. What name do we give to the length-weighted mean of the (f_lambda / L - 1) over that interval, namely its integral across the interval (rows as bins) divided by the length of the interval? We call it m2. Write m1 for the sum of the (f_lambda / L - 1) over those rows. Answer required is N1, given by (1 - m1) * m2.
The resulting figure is 0.04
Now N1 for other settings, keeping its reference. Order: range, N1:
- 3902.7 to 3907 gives 0.04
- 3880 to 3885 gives -0.29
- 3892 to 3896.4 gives 0.02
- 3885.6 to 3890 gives 0.01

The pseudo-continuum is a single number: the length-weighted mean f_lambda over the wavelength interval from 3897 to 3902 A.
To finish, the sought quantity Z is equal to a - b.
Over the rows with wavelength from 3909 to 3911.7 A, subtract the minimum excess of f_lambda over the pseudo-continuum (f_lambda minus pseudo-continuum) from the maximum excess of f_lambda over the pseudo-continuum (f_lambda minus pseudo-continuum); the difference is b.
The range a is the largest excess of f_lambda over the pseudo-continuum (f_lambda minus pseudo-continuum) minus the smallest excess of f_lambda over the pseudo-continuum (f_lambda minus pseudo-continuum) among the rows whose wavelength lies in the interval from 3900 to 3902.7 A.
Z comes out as 0.0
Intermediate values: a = 0.3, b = 0.25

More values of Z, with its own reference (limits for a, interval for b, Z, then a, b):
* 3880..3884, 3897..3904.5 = -0.2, 1.1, 1.27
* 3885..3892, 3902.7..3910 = 1.5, 3.4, 1.94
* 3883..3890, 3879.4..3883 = 1.9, 3.9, 2.02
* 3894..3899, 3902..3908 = -1.4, 0.3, 1.67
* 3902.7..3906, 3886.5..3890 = -0.9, 1.5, 2.41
